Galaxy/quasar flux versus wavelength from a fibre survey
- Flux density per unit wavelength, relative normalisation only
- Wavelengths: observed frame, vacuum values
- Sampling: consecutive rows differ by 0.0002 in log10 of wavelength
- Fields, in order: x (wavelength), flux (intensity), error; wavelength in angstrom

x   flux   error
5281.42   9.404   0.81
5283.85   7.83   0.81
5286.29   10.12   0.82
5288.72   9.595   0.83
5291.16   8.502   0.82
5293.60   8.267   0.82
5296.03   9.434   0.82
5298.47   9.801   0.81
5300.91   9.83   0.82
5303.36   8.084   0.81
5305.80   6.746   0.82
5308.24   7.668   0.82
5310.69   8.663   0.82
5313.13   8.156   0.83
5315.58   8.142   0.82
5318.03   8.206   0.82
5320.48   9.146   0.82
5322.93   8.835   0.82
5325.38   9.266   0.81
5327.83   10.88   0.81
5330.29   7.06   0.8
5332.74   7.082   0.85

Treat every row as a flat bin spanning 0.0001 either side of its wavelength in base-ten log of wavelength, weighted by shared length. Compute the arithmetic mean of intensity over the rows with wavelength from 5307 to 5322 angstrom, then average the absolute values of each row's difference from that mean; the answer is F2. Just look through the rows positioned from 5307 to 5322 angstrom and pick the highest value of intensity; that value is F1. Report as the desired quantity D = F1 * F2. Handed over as 4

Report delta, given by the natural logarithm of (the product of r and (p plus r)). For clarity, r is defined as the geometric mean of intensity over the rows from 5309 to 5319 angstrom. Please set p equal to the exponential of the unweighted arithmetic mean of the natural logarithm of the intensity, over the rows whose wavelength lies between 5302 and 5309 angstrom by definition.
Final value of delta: 4.87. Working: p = 7.5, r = 8.3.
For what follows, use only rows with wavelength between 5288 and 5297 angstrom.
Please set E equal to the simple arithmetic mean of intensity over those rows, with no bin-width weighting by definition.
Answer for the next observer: 8.9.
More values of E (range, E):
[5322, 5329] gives 9.7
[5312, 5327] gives 8.6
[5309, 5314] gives 8.4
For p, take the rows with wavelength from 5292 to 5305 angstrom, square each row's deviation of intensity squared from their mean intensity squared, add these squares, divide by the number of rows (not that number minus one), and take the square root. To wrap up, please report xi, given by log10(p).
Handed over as 1.13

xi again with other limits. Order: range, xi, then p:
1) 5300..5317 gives 1.16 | 14.5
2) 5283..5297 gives 1.16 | 14.5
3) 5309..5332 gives 1.25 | 17.9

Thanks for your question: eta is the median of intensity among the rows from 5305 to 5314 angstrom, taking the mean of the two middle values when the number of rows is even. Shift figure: 7.9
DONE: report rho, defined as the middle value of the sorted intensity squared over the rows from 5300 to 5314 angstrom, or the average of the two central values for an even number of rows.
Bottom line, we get 66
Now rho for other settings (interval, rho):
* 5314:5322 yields 67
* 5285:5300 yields 91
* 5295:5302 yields 96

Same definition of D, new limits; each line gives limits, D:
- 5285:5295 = 7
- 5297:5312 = 9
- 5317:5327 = 3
